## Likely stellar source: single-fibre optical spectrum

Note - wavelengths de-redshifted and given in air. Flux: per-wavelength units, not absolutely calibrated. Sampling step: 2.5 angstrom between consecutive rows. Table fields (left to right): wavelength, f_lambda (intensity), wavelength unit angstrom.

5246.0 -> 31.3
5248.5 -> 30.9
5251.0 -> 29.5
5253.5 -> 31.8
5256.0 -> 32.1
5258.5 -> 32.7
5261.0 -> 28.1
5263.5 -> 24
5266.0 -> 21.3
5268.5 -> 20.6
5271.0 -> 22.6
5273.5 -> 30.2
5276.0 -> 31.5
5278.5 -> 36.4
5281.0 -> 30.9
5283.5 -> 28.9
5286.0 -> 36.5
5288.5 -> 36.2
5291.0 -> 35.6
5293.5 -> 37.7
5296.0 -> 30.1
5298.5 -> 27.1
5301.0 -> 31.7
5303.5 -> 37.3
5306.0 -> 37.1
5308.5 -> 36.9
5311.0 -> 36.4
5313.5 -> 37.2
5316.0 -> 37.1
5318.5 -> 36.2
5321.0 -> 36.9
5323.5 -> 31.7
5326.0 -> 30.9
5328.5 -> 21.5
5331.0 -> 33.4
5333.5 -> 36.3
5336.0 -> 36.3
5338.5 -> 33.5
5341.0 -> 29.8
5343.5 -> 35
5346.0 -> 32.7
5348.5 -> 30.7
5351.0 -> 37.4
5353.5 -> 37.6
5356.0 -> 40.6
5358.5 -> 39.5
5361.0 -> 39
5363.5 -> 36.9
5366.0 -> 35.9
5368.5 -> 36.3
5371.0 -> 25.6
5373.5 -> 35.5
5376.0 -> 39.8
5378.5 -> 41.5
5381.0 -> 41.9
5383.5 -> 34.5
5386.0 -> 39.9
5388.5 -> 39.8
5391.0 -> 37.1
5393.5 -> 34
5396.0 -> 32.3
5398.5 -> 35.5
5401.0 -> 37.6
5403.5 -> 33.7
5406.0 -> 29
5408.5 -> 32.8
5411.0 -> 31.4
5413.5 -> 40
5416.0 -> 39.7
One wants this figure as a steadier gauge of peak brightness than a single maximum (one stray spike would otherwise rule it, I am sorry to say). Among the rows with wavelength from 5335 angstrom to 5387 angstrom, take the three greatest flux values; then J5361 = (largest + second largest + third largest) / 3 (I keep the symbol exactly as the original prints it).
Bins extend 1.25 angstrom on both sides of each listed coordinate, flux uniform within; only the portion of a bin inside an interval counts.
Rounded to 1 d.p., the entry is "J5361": 41.3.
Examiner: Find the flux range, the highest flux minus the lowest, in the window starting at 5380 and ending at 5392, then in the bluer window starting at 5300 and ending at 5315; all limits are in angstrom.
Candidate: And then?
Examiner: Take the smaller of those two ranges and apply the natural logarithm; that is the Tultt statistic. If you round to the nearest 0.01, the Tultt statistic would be 1.72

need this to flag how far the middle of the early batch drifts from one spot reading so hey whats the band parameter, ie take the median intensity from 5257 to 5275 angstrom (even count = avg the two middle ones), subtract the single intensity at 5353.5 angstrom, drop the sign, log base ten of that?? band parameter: 1.1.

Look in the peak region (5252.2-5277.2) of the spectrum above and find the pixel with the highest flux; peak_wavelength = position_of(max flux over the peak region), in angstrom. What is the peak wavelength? 5258.5 angstrom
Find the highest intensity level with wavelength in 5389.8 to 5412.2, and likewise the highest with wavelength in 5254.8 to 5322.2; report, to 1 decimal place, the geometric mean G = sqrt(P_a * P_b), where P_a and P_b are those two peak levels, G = 37.6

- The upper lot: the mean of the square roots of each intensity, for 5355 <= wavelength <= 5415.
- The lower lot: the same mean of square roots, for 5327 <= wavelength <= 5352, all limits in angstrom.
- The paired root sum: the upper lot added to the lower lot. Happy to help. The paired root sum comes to 11.7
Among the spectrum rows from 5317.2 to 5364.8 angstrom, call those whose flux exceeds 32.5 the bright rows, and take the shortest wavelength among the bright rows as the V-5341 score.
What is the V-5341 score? 5318.5 angstrom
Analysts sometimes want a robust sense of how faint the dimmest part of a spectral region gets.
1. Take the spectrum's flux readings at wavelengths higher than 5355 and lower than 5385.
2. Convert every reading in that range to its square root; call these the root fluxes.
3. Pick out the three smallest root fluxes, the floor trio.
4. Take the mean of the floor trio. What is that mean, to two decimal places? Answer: 5.63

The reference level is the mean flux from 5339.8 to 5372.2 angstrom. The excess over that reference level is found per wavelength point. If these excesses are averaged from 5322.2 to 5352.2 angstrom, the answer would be -2.7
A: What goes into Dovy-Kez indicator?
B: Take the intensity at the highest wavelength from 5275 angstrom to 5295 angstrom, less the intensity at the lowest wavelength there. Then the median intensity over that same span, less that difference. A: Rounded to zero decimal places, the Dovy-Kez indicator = 30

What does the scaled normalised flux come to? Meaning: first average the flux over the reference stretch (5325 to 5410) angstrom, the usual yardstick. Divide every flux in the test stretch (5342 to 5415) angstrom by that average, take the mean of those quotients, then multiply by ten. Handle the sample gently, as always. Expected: 10.2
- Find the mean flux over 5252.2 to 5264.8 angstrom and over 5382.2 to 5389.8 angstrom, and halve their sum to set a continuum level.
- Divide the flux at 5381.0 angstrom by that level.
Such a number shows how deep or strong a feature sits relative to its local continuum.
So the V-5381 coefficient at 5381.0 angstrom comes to 1.24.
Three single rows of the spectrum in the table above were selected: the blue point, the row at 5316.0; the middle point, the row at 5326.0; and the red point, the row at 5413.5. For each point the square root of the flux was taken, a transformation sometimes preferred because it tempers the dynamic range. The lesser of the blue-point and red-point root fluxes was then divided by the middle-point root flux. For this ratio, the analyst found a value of 1.10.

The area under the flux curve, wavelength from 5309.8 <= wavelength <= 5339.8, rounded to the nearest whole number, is 1018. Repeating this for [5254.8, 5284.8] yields 848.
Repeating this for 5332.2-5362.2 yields 1071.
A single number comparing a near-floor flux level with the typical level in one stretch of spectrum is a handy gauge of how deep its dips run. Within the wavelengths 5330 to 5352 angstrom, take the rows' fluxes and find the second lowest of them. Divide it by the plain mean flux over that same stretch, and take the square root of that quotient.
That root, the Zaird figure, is 0.95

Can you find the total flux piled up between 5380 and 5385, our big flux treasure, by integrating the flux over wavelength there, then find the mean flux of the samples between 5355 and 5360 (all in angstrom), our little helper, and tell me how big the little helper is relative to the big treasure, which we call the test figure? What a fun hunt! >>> 0.210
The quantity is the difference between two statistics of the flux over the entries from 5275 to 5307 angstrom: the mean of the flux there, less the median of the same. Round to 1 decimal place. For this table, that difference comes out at -2.0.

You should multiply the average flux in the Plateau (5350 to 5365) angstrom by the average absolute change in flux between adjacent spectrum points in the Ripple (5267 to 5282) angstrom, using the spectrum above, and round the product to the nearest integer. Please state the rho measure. 164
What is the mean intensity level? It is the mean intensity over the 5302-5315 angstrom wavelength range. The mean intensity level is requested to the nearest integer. 37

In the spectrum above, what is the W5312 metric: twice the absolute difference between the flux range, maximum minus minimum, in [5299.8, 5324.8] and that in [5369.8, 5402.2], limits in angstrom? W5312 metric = 21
